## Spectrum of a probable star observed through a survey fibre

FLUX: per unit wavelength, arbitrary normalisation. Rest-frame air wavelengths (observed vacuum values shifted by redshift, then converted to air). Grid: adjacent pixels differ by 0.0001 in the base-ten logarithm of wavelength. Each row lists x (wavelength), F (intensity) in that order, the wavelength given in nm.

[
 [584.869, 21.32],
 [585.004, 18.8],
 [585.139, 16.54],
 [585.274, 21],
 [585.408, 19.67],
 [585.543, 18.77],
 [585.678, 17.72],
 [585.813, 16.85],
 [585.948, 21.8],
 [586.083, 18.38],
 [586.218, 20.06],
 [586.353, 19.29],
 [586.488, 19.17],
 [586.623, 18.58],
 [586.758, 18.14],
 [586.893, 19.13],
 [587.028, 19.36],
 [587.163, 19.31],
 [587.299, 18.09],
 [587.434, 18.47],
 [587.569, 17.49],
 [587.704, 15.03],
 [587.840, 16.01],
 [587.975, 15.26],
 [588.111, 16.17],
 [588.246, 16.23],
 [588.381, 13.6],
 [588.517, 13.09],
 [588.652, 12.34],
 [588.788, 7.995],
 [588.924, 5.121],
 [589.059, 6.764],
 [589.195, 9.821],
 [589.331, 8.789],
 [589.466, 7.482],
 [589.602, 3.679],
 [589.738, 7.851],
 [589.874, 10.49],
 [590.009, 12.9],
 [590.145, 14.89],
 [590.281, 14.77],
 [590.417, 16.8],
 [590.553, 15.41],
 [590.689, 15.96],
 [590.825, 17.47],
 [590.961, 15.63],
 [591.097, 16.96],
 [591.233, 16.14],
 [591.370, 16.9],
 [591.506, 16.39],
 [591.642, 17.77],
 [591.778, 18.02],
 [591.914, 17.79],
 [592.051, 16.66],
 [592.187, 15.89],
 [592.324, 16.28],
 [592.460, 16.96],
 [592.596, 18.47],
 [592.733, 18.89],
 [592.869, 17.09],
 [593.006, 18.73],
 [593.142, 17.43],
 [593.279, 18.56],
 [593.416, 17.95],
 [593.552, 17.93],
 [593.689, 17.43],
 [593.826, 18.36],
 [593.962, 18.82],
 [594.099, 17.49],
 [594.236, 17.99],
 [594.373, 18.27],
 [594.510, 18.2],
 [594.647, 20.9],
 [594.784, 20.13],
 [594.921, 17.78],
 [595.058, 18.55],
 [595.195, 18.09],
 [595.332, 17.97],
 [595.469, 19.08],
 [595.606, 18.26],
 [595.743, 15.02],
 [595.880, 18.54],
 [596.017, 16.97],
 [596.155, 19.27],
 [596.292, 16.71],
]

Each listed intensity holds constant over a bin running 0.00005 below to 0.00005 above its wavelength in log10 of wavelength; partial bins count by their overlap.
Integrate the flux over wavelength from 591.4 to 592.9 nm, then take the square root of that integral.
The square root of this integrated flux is 5.09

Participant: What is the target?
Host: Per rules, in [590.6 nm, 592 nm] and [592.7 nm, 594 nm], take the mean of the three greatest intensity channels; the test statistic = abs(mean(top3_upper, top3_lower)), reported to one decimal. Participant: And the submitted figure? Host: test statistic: 18.3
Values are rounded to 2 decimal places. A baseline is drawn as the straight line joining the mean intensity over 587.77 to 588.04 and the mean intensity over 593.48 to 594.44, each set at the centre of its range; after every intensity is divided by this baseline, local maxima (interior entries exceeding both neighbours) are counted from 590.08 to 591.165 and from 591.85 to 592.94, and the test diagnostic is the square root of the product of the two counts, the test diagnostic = 1.41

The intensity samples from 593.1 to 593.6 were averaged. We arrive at 18.0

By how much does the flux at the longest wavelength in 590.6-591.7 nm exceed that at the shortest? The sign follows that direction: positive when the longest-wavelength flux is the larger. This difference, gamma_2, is 1.81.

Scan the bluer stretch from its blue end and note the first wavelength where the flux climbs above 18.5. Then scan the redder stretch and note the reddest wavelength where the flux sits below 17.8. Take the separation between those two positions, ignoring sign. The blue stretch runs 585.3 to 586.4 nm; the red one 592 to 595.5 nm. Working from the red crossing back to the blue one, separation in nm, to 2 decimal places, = 9.51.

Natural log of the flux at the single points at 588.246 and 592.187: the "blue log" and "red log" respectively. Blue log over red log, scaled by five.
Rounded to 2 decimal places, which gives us 5.04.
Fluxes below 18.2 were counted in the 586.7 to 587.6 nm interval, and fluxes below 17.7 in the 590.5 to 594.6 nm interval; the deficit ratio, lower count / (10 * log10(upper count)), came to 0.2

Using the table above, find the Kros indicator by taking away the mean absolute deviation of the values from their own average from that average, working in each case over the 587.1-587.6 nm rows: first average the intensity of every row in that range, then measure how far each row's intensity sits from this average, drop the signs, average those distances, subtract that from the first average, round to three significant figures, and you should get 17.8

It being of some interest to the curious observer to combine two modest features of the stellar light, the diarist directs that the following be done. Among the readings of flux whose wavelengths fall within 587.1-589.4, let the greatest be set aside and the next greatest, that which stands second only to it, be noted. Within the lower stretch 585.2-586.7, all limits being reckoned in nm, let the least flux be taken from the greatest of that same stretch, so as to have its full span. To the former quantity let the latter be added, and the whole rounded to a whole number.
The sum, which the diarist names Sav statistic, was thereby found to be 23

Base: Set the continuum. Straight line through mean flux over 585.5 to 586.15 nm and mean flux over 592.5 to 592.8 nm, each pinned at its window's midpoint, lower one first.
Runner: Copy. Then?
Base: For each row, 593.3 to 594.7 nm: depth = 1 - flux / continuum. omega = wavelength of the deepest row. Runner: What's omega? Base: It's 593.689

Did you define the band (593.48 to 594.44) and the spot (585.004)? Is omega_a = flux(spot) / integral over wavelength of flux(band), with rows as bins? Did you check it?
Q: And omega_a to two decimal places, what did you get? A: 1.09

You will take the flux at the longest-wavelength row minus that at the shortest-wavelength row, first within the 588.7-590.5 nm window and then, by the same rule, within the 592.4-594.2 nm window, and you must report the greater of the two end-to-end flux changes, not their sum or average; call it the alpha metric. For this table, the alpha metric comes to 9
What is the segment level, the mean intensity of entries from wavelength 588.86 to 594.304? 15.1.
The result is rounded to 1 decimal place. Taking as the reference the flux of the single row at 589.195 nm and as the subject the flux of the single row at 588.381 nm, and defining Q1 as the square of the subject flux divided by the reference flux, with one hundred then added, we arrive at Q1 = 118.8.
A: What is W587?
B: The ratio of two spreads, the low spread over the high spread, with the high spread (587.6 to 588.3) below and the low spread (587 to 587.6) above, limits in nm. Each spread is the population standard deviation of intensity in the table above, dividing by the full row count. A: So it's 1.45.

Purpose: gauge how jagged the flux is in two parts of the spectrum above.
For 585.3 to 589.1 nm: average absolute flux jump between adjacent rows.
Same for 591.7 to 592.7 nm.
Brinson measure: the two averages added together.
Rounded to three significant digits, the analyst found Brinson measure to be 2.14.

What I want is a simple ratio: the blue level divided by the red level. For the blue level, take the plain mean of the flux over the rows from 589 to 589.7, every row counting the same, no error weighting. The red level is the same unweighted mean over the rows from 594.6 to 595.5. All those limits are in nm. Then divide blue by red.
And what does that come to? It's 0.39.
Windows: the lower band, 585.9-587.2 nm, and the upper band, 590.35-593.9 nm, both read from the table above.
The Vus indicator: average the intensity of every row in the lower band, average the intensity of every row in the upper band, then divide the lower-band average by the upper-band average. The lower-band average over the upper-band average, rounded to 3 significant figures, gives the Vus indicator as 1.12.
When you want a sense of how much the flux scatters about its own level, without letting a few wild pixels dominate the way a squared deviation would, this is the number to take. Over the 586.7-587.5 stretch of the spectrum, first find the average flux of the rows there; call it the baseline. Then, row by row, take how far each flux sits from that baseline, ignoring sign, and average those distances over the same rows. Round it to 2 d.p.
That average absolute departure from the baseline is 0.52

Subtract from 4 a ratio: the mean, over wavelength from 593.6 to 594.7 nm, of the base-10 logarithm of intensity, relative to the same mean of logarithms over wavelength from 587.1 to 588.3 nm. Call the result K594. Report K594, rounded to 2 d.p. 2.97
